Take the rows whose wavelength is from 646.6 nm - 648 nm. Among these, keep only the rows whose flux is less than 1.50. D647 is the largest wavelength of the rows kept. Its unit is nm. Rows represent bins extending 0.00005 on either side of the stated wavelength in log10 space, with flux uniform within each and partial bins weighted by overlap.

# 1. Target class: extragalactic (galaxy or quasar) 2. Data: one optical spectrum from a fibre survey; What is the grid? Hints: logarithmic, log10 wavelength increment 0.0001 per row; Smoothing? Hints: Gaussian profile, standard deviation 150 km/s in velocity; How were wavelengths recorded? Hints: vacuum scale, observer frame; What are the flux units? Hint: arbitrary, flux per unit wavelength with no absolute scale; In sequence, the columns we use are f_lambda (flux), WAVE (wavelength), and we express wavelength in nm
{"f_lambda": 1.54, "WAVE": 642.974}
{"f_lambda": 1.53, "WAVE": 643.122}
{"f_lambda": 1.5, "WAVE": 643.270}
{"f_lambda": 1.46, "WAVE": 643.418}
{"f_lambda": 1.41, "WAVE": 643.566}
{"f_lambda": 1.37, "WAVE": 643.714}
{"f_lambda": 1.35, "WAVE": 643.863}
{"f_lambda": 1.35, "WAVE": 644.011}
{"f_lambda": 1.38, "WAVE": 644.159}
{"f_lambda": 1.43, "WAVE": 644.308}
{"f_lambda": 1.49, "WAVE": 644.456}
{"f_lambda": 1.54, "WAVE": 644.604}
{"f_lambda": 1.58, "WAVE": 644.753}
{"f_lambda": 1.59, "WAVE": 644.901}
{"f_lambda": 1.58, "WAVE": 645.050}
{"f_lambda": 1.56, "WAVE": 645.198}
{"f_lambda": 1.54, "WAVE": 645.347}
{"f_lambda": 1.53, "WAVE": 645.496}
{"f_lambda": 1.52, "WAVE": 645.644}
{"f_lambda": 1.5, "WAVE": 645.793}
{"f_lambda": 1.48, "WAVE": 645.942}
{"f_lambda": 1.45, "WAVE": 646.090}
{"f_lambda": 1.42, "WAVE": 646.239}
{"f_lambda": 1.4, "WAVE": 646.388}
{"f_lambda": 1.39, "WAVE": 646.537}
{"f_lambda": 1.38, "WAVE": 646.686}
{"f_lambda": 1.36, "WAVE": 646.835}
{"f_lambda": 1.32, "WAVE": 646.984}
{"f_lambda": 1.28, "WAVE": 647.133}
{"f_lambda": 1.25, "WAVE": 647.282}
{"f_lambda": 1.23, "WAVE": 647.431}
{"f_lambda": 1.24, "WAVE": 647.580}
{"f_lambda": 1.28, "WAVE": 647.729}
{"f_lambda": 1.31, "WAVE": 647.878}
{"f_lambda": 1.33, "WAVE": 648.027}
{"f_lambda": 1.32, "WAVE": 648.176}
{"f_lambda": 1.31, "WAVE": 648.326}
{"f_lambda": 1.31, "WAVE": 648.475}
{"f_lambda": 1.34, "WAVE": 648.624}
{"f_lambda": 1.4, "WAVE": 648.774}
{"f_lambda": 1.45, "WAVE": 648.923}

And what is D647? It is 647.878 nm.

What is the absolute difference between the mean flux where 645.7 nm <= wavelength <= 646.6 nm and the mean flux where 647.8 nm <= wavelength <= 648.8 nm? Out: 0.11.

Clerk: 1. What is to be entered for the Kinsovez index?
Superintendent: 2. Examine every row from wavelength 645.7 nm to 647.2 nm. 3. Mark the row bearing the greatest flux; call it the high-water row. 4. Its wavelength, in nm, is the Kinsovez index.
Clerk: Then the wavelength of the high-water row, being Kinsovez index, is 645.793 nm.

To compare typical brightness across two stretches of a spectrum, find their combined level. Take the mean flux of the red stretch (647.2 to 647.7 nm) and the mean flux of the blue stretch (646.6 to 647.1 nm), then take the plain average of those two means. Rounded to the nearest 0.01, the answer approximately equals 1.30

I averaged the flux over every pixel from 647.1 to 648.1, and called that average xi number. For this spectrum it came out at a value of 1.27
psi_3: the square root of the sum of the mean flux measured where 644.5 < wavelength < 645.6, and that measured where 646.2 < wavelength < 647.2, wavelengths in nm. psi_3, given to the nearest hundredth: 1.71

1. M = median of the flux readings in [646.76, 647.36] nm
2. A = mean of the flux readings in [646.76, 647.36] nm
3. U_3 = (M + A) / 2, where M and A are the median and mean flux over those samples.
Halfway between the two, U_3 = 1.30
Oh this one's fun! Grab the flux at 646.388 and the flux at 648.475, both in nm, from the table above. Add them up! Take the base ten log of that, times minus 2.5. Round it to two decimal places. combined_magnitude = -1.08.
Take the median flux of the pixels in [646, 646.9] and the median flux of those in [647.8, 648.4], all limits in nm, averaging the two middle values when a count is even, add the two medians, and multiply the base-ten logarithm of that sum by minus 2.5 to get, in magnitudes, -1.08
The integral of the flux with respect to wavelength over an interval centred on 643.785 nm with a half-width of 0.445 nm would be 1.2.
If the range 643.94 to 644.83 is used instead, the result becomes 1.3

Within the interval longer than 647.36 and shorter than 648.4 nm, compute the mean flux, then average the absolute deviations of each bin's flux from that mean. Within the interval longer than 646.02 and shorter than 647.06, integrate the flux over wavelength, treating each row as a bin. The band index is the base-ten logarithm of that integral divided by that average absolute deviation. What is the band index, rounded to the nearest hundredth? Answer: 1.64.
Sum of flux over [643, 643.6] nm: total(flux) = 5.9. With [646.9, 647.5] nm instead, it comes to 5.1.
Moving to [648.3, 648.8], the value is 5.4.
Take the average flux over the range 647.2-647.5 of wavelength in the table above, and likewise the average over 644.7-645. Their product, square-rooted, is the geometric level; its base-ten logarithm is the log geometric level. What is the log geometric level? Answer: 0.147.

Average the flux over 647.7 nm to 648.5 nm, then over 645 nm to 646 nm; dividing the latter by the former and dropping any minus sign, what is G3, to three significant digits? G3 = 1.17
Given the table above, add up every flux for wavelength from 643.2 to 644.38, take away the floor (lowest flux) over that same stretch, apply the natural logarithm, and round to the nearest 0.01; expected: 2.29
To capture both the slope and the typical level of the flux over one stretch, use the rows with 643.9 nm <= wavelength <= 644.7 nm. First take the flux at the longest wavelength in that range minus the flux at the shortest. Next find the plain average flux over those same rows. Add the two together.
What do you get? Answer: 1.63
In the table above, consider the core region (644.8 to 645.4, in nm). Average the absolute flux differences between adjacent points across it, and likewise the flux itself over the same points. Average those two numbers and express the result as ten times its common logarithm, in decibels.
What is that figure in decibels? -1.01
